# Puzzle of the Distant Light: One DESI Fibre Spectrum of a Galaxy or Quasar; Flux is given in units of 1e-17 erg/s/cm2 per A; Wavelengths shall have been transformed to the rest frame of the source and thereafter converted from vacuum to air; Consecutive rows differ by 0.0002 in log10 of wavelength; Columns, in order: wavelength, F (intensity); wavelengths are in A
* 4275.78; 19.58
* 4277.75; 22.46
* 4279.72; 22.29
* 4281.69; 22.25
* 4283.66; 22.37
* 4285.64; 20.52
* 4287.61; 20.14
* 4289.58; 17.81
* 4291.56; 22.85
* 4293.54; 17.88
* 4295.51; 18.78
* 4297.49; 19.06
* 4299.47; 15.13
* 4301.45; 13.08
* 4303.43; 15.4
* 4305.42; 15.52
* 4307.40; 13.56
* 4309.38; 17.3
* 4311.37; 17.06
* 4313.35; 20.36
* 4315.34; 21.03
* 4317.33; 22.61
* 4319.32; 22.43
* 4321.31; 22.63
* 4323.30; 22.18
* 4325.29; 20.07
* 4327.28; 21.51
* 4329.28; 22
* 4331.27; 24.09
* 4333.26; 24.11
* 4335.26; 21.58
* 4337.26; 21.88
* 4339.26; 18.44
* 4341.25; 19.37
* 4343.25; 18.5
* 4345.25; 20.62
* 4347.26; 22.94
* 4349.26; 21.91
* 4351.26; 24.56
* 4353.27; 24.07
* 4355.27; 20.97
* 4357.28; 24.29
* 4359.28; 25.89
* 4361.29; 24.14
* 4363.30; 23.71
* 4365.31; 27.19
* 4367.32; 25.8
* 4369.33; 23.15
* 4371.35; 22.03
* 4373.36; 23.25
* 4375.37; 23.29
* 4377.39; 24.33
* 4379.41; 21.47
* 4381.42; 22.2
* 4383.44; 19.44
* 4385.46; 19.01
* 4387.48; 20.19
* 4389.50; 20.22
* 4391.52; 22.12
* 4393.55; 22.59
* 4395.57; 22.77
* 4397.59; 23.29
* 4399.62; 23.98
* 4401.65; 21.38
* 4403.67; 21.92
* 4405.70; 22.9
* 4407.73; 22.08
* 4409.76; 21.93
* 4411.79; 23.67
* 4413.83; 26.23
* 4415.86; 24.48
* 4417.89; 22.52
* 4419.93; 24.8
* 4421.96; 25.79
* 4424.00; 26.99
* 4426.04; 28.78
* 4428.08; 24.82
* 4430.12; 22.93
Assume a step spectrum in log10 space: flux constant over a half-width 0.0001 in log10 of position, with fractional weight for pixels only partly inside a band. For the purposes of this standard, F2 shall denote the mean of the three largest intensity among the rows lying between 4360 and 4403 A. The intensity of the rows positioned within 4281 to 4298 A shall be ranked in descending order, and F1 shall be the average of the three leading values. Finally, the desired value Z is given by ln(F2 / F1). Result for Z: 0.14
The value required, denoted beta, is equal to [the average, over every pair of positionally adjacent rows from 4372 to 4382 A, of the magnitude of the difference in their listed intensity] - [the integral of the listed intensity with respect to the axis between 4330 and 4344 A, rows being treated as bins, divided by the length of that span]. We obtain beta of -20.0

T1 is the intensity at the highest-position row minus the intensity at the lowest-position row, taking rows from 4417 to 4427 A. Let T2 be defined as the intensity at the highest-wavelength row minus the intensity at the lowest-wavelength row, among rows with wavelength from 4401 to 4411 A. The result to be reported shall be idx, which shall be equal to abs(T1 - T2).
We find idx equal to 5.7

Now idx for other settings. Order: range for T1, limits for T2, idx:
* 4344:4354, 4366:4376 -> 6.0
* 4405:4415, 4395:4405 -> 4.2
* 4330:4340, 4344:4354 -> 9.1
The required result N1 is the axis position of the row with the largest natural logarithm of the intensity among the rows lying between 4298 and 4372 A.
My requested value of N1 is 4365.31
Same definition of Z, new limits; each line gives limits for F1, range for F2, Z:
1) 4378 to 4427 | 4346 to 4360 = -0.09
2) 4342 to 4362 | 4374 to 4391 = -0.07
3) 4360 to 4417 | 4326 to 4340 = -0.12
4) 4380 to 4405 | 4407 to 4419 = 0.06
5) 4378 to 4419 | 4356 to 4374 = 0.05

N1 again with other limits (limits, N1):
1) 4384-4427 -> 4426.04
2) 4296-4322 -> 4321.31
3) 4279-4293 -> 4291.56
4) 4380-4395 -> 4393.55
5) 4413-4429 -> 4426.04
